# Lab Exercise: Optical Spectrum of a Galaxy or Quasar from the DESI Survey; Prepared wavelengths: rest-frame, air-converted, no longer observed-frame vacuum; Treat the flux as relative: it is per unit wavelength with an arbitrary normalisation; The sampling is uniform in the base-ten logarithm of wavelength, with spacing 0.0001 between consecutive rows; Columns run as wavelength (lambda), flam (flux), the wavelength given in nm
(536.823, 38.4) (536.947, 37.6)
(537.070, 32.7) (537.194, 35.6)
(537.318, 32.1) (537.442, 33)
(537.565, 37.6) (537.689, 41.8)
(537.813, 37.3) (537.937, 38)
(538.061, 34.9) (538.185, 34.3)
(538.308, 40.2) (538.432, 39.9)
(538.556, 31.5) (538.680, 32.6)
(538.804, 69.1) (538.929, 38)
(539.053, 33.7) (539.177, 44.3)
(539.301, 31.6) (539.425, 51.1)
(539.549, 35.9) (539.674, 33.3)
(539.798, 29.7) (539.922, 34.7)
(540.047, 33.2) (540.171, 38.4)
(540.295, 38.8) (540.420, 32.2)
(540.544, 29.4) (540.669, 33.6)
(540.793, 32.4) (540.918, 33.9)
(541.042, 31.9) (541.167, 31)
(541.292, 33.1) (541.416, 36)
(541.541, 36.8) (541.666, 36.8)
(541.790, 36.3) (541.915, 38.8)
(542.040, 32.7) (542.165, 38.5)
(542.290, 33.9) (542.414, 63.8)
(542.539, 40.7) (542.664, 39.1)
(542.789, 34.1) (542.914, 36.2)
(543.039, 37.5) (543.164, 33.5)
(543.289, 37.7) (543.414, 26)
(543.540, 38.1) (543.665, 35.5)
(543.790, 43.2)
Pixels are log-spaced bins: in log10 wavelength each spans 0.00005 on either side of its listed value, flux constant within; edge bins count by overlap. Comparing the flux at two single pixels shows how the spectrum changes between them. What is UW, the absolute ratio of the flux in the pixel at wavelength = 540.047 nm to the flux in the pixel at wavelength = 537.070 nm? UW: 1.02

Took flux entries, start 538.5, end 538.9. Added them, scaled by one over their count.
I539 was 44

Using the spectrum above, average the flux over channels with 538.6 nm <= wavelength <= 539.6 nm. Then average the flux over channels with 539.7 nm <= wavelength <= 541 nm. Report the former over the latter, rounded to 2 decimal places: 1.25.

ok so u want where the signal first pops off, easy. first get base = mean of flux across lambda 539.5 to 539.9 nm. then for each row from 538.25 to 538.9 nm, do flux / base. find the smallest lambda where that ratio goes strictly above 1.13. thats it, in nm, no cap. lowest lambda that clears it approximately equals 538.308 nm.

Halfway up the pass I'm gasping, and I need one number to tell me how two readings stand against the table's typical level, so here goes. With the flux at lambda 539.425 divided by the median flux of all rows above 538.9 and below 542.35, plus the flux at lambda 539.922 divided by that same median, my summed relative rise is 2.53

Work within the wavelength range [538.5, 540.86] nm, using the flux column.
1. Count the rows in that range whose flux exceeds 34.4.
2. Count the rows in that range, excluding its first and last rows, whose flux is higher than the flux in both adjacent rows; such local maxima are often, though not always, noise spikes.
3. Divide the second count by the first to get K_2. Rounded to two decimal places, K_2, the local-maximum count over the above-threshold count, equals 0.75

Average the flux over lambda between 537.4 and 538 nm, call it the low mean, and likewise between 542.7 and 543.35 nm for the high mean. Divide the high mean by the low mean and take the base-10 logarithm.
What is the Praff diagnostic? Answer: -0.021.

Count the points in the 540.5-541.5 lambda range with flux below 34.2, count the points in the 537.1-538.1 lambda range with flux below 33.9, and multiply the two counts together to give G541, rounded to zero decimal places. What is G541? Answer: 14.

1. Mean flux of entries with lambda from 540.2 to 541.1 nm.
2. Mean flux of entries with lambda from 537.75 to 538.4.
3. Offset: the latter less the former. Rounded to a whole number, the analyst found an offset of 4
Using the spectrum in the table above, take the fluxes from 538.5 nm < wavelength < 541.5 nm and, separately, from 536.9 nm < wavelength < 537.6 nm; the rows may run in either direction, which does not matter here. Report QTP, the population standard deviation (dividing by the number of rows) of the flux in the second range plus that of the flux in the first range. 10.6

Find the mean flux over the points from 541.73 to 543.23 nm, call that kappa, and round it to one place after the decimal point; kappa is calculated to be 38.8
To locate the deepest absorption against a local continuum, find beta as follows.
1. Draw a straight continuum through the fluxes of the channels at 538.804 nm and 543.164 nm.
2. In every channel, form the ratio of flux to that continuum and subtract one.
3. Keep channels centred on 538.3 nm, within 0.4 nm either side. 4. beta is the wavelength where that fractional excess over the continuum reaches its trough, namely 538.556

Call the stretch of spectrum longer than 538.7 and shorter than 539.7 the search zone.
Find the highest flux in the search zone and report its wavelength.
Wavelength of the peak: 538.804 nm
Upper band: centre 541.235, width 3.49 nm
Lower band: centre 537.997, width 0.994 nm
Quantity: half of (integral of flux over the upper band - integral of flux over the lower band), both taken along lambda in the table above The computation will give 44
